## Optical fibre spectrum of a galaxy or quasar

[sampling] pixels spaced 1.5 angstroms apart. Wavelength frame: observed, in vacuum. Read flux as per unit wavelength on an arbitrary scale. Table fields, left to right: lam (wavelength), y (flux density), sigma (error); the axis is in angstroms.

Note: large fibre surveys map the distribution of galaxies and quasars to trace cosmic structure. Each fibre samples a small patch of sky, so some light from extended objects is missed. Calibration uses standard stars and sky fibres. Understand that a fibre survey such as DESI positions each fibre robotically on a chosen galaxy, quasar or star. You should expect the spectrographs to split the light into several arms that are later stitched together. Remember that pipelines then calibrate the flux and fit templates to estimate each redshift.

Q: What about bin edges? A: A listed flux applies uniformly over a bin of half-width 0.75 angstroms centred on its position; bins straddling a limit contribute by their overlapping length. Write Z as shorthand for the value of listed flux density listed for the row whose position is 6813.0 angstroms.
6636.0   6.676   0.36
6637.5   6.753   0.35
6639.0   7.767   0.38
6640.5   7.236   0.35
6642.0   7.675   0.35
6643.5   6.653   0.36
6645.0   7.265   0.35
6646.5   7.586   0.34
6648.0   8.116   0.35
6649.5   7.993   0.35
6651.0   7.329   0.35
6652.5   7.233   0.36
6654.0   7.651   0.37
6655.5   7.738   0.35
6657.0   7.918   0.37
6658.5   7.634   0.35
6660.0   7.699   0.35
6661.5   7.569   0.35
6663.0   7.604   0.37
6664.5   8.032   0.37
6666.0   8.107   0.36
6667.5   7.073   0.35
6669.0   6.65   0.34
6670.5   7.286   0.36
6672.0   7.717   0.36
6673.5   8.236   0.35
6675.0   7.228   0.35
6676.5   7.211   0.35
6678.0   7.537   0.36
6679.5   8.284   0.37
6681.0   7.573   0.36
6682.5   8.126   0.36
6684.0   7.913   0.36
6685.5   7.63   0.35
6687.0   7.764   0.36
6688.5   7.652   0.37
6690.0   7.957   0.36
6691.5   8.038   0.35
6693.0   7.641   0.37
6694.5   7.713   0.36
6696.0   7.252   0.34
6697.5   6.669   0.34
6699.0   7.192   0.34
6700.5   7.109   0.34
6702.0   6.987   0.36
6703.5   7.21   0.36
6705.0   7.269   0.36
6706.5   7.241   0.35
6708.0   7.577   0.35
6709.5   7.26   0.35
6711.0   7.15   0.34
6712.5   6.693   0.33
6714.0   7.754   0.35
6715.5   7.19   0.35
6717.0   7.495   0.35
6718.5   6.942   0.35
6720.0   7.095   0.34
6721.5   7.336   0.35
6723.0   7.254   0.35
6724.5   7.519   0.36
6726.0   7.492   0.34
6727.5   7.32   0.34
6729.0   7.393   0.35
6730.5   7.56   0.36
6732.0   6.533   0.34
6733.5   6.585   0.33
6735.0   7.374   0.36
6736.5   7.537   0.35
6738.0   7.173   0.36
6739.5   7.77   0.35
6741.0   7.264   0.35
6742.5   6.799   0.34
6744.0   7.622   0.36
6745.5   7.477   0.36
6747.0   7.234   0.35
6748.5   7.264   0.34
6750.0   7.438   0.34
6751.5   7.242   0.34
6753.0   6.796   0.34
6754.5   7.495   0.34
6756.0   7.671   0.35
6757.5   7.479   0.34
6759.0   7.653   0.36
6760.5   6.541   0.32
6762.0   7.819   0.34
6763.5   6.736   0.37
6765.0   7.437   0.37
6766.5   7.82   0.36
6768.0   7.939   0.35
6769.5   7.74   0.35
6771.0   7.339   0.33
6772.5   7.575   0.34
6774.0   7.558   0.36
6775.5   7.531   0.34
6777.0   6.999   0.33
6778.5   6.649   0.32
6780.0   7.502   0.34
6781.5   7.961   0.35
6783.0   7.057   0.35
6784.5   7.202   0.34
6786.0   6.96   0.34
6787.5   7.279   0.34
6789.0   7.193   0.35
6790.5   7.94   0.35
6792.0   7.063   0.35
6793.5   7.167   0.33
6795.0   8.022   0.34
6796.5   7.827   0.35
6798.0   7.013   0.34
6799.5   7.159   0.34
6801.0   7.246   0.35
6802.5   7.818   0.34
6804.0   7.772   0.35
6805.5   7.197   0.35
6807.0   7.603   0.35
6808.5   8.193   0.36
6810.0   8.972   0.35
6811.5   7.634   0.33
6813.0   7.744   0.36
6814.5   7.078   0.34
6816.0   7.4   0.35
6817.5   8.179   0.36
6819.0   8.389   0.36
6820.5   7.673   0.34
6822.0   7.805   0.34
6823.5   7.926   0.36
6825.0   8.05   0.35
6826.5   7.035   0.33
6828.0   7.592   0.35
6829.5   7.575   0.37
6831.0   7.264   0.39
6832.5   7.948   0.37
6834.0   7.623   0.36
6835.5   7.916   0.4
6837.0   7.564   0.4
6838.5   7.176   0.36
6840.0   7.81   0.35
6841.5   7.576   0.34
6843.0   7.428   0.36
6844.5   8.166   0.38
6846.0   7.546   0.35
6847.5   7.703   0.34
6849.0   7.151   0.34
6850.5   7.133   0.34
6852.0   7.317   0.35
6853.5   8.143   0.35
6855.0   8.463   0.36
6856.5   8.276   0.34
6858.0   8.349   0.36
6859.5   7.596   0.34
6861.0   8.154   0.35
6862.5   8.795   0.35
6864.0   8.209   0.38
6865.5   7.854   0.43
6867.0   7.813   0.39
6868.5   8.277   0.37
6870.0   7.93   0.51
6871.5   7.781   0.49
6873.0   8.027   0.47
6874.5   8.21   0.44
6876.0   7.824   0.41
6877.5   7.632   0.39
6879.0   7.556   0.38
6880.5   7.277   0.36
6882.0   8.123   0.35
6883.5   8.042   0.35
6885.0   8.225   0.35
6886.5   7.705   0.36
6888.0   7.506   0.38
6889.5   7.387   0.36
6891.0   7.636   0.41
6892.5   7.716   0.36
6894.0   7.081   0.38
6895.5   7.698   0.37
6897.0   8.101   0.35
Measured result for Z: 7.744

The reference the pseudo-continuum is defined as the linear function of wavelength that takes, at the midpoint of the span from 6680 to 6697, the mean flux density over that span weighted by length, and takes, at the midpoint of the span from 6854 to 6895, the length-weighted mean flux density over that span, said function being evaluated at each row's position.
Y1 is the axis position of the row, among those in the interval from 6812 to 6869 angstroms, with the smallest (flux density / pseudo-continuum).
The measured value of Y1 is 6826.5 angstroms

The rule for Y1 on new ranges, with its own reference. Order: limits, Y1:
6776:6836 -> 6778.5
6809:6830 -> 6826.5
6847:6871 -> 6850.5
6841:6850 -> 6849.0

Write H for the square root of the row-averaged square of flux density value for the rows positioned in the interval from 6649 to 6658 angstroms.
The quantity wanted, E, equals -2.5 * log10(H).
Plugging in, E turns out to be -2.21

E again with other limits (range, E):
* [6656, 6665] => -2.22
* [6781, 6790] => -2.16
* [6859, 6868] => -2.27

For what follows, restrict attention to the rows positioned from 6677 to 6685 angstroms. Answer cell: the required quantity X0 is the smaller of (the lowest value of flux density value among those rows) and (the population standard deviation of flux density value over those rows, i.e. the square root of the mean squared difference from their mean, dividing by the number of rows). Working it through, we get 0.30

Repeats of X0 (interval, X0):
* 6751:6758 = 0.30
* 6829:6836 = 0.25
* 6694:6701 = 0.33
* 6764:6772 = 0.23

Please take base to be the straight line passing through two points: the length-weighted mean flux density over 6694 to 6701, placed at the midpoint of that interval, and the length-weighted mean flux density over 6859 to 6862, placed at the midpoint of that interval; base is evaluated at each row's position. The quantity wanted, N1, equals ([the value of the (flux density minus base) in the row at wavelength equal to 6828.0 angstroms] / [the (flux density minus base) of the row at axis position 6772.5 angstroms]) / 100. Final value -0.065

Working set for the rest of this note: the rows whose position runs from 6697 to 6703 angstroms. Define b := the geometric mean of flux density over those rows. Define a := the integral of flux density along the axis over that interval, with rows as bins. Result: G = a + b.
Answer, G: 49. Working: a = 42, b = 7.0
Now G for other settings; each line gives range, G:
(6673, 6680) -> 61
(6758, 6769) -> 89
